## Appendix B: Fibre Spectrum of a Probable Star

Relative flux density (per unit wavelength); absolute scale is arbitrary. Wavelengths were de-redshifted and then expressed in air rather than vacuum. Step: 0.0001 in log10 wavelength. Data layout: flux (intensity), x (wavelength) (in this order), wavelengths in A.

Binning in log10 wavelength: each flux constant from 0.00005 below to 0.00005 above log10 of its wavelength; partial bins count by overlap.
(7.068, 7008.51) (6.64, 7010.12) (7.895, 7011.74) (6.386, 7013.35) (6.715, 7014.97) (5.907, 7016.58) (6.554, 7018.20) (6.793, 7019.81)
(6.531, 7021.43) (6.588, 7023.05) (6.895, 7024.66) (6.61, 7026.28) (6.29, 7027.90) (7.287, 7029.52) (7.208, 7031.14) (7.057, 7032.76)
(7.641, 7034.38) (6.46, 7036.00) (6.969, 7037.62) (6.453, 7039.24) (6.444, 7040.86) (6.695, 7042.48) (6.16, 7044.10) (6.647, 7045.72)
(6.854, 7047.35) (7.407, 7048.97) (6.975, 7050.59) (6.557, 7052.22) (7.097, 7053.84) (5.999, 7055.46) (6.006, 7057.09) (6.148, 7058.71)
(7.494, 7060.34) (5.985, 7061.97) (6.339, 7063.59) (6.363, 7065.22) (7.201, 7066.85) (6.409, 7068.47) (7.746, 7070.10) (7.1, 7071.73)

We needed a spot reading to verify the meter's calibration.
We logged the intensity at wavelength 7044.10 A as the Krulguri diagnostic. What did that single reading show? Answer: 6.16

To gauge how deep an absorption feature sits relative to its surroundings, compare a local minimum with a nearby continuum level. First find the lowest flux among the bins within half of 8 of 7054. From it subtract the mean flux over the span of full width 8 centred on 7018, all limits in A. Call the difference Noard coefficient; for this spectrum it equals -0.50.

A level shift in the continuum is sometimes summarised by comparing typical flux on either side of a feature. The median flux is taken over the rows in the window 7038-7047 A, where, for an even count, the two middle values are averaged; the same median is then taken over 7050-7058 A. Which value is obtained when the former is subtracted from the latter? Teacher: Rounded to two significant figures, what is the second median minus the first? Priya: 0.10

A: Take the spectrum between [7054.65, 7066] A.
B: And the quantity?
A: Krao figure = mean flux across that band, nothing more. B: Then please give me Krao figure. 6.33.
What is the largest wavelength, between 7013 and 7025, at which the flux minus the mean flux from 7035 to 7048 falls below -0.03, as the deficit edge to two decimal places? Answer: 7021.43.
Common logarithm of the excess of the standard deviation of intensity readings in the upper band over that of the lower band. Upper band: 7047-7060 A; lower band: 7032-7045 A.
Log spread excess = -1.2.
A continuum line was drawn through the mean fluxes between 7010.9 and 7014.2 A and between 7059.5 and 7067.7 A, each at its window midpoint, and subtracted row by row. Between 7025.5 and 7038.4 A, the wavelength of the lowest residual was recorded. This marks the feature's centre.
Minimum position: 7027.90 A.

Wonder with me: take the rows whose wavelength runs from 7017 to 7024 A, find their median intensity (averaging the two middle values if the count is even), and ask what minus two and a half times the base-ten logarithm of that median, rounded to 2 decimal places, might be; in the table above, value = -2.04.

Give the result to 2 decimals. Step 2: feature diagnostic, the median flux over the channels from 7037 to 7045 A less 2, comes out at 4.45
